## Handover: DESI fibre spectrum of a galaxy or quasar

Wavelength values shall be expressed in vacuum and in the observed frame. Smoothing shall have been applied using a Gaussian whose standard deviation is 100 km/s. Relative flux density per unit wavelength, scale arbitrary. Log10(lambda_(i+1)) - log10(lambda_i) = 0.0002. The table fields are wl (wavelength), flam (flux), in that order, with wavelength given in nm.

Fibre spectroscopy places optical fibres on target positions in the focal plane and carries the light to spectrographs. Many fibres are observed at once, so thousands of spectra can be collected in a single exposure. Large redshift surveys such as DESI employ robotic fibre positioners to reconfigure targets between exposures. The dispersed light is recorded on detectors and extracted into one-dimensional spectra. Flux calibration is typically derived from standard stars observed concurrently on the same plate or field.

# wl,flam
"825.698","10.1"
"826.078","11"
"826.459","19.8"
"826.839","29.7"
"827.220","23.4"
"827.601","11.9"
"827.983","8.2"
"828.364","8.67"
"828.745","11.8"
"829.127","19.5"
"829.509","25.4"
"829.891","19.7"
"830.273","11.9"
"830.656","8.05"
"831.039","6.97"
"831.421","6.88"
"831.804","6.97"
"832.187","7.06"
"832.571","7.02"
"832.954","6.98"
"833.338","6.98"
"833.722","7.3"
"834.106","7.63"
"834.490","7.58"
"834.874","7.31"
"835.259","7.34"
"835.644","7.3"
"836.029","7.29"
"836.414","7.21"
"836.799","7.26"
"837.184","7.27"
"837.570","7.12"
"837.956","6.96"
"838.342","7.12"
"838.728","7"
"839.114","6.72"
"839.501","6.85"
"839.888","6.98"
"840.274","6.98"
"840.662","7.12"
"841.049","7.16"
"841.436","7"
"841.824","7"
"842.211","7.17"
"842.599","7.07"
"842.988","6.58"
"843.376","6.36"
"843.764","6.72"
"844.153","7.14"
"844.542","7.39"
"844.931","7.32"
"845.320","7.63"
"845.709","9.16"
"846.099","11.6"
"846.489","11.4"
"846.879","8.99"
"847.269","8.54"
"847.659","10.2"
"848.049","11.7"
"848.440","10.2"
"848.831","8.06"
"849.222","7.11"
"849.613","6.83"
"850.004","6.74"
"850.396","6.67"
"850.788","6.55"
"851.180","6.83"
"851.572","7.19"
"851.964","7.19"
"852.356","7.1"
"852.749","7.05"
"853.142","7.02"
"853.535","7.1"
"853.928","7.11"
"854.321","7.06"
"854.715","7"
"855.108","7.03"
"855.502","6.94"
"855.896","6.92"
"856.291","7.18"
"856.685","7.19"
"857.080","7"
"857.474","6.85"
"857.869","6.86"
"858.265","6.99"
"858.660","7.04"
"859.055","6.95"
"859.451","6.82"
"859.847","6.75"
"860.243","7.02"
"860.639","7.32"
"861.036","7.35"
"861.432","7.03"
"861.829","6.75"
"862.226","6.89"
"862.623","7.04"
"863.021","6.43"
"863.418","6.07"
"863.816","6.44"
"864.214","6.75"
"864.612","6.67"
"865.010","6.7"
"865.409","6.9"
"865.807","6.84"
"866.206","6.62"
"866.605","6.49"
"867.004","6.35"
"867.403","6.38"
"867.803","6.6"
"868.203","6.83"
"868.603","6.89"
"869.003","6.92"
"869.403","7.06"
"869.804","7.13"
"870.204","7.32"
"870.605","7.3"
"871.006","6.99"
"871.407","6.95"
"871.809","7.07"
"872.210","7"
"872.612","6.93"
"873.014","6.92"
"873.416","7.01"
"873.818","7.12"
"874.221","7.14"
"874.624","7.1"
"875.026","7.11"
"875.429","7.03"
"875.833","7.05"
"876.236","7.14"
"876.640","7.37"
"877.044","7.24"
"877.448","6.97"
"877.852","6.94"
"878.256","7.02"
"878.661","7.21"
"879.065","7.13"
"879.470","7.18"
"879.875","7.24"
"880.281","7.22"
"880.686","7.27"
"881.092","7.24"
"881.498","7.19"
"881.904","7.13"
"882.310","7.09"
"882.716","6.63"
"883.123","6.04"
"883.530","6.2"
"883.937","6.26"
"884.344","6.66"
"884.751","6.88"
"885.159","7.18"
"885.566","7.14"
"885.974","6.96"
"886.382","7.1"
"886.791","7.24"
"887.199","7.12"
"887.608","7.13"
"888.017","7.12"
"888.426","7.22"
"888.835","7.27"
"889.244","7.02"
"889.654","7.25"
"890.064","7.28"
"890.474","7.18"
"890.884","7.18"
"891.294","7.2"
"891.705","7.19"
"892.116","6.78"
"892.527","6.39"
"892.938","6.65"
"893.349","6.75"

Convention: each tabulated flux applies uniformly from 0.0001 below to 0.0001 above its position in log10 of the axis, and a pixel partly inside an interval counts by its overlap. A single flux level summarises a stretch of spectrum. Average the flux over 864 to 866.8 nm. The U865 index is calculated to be 6.7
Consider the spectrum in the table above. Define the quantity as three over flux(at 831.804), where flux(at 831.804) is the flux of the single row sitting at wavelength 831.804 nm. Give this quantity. 0.430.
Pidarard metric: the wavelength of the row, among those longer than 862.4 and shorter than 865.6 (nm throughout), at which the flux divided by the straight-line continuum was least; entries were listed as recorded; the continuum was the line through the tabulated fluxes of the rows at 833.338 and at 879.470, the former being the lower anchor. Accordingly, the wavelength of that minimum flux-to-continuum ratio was 863.418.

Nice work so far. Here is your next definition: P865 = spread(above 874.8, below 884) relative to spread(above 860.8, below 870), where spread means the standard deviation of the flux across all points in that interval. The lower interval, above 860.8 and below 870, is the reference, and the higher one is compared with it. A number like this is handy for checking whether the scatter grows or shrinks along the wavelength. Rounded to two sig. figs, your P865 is 1.2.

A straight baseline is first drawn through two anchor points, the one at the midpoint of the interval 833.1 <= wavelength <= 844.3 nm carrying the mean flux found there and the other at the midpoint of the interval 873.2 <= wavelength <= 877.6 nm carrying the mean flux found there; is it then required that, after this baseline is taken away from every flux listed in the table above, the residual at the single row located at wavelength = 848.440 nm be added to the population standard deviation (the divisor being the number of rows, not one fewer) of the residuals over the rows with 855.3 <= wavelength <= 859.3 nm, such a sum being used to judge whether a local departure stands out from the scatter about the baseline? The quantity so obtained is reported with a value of 3.2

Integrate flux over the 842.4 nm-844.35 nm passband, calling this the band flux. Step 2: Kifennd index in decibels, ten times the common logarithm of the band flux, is 11.2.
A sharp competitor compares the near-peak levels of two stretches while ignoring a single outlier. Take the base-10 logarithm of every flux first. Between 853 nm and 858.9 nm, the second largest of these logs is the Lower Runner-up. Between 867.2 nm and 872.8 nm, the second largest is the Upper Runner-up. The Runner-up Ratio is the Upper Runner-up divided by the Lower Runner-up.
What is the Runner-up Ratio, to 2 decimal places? 1.01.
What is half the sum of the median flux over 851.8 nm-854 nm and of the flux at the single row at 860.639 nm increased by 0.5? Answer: 7.46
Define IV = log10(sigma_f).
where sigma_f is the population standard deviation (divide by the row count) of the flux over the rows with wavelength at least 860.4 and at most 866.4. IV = -0.49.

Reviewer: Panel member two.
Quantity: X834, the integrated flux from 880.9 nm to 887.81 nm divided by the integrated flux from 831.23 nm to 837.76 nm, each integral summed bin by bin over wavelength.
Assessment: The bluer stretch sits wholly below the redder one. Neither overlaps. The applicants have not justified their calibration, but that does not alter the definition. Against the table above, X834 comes 1.01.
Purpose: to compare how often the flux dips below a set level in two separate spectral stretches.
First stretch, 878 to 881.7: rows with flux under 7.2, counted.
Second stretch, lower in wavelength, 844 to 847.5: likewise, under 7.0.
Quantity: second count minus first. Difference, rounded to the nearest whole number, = -4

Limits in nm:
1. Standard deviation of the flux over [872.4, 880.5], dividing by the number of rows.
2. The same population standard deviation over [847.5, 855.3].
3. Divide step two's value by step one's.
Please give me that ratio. 12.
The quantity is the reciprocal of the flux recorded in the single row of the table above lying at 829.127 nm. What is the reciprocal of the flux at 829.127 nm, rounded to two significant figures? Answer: 0.051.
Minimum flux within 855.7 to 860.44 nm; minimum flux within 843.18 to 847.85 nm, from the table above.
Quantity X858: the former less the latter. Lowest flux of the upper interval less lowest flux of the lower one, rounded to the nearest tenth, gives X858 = 0.4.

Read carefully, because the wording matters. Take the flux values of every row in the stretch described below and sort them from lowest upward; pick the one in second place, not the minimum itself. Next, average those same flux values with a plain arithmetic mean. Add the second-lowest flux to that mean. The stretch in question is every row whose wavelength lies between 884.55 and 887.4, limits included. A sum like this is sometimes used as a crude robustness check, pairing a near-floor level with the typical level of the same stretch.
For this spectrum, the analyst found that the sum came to 14.0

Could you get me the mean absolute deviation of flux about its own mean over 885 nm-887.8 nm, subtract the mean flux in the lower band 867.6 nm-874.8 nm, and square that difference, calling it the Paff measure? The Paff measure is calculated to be 48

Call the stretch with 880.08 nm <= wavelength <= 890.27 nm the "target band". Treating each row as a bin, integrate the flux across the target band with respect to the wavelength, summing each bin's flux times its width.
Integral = 71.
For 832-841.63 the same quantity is 69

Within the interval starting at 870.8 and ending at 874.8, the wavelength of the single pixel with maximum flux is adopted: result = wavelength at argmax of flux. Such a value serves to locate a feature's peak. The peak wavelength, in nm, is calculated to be 874.221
